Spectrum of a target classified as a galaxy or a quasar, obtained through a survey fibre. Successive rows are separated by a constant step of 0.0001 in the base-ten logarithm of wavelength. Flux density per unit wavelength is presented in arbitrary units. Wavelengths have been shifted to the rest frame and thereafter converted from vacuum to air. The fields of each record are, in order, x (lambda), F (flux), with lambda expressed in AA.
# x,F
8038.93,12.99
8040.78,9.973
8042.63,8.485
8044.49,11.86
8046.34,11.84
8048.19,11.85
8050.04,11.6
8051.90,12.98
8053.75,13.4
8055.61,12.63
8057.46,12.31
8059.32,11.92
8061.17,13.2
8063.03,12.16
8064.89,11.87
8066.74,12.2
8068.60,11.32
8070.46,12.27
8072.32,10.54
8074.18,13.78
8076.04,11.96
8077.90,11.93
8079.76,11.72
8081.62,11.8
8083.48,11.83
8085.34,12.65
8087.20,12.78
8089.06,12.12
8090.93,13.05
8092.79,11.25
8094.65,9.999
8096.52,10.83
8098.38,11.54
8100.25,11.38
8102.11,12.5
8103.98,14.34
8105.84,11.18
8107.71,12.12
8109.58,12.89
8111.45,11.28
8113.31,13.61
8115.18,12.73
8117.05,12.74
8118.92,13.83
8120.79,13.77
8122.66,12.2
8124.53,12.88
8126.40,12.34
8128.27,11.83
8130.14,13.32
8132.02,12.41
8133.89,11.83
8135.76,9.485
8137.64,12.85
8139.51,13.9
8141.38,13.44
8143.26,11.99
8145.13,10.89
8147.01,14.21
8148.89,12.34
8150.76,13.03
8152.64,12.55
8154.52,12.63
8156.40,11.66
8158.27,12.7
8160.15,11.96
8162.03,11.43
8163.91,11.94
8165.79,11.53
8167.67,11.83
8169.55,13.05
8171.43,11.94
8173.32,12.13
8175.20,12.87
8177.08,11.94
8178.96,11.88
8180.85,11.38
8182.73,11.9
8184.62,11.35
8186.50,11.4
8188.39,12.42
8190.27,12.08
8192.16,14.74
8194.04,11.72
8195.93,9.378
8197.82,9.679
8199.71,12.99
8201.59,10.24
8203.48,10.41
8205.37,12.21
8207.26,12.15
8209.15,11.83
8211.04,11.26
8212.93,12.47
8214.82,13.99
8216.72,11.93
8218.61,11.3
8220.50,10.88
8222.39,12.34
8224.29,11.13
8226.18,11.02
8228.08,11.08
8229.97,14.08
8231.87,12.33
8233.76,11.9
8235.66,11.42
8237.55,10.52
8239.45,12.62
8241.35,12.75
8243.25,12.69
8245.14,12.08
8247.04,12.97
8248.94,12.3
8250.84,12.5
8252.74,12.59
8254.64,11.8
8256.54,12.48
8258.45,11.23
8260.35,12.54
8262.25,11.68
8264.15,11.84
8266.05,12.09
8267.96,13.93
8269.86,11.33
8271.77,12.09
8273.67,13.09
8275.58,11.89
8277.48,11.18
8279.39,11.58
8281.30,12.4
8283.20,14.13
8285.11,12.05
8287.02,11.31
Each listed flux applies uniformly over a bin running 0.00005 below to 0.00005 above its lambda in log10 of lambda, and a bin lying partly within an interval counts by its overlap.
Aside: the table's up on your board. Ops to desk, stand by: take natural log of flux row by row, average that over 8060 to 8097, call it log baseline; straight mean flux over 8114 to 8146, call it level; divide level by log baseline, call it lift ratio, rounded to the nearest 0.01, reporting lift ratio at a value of 5.04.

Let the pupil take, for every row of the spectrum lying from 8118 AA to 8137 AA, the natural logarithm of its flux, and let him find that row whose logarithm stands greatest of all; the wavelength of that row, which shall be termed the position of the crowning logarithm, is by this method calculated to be 8118.92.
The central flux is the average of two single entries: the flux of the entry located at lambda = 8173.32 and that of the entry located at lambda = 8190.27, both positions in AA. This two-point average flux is 12.1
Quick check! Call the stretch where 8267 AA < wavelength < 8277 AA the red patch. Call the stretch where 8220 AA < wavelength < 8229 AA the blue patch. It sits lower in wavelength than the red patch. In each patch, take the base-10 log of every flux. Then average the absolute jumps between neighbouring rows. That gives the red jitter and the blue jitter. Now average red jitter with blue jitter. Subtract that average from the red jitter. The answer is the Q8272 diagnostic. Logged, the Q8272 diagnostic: 0.011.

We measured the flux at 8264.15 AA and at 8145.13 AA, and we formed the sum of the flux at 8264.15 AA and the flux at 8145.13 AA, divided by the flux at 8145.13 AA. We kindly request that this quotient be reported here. 2.09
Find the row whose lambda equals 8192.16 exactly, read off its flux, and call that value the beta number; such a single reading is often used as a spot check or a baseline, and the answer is 14.74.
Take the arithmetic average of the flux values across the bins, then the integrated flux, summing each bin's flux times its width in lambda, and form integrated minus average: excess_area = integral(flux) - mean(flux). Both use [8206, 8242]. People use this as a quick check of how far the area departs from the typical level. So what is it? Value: 418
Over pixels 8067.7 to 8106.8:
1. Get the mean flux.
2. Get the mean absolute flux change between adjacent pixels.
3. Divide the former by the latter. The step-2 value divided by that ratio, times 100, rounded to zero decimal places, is 10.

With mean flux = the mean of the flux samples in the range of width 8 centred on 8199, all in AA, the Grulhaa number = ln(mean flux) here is 2.36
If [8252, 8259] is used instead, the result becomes 2.49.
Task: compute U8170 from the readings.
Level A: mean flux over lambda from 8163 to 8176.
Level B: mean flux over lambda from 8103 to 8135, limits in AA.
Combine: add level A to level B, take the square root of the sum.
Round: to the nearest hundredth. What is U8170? 4.98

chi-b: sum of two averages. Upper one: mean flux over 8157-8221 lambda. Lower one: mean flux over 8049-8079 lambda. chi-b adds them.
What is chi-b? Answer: 24.1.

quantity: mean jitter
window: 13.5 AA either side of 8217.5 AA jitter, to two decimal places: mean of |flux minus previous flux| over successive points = 0.97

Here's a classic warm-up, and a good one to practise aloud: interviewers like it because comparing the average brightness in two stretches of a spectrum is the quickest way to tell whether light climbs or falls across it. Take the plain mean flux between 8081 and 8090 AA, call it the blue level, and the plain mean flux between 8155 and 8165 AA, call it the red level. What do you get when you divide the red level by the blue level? 0.98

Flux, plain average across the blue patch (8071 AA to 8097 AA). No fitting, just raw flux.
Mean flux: 11.9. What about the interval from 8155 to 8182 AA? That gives 12.0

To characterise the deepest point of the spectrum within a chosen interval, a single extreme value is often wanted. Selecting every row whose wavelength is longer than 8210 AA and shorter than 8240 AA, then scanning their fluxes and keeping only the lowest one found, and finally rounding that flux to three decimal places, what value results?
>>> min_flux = 10.520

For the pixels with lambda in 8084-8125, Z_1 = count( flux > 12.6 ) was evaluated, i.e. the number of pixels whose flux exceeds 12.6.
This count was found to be 11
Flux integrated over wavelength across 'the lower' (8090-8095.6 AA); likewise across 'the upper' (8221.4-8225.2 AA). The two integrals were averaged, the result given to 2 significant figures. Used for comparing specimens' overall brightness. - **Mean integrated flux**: 54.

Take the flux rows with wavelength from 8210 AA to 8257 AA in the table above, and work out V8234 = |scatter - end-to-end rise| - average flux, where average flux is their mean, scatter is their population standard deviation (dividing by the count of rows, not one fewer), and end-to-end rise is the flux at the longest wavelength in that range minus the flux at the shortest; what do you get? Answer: -11.8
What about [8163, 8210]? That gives -10.6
